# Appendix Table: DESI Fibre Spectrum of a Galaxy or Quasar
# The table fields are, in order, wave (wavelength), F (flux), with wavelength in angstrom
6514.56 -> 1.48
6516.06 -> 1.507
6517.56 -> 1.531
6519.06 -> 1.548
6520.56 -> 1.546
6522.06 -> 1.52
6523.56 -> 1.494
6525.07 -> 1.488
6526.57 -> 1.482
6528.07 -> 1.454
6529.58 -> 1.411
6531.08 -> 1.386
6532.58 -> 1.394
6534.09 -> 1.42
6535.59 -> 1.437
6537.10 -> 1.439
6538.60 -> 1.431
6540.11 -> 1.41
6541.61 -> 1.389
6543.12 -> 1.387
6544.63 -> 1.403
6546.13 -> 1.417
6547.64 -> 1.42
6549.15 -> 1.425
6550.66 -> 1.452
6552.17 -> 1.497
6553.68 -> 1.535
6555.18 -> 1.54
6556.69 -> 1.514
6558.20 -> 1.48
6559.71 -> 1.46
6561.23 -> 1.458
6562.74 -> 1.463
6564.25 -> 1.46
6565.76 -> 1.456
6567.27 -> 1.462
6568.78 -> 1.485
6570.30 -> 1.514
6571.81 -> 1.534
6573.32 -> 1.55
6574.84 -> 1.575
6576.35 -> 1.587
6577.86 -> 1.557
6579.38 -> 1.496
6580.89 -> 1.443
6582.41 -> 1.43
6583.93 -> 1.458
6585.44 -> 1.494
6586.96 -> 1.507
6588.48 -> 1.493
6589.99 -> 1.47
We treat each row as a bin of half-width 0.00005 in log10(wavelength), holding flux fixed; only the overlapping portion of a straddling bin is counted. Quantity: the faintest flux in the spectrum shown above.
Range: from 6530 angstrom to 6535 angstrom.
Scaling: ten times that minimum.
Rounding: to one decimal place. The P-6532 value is 13.9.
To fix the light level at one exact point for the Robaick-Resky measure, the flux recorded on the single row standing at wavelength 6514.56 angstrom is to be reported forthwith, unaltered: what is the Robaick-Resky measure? 1.48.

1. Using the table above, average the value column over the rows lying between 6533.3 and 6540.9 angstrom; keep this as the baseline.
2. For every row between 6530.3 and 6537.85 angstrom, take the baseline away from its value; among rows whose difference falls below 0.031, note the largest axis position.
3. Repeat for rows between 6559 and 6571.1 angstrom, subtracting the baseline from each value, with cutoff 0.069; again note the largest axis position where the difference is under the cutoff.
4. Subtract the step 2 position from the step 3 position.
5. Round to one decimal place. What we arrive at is 31.7 angstrom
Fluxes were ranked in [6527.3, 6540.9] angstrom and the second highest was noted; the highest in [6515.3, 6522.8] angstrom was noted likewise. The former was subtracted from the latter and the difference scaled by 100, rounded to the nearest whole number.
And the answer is 11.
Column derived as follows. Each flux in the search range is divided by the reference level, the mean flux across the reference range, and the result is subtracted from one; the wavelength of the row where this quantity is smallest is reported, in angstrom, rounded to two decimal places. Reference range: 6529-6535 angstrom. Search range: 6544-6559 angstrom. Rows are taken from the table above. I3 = 6555.18 angstrom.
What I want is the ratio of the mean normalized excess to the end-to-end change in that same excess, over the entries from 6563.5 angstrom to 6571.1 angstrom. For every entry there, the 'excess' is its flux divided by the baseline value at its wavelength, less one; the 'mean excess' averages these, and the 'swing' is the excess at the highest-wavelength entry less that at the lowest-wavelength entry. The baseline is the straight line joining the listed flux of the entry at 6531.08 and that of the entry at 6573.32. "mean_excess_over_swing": -1.64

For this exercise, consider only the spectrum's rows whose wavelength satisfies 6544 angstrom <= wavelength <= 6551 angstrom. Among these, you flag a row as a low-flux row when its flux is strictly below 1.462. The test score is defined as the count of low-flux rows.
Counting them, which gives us 5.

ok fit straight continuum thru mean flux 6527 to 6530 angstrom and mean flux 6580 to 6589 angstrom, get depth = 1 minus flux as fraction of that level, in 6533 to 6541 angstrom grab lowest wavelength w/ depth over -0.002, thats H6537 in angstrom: 6534.09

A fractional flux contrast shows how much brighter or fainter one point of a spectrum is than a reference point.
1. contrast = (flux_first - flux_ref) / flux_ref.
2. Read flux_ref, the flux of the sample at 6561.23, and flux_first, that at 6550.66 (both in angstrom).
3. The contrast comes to -0.004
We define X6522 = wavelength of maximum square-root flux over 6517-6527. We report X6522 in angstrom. 6519.06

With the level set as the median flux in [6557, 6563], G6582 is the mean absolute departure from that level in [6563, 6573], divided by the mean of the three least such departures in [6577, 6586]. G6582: 1.5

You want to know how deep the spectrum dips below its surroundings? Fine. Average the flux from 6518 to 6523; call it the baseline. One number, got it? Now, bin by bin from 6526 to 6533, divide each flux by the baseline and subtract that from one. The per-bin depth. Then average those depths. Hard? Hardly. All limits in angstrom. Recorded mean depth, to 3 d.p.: 0.073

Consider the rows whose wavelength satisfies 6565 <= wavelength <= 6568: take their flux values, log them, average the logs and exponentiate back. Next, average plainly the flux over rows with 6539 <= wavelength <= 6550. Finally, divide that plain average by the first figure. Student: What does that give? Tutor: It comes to 0.965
